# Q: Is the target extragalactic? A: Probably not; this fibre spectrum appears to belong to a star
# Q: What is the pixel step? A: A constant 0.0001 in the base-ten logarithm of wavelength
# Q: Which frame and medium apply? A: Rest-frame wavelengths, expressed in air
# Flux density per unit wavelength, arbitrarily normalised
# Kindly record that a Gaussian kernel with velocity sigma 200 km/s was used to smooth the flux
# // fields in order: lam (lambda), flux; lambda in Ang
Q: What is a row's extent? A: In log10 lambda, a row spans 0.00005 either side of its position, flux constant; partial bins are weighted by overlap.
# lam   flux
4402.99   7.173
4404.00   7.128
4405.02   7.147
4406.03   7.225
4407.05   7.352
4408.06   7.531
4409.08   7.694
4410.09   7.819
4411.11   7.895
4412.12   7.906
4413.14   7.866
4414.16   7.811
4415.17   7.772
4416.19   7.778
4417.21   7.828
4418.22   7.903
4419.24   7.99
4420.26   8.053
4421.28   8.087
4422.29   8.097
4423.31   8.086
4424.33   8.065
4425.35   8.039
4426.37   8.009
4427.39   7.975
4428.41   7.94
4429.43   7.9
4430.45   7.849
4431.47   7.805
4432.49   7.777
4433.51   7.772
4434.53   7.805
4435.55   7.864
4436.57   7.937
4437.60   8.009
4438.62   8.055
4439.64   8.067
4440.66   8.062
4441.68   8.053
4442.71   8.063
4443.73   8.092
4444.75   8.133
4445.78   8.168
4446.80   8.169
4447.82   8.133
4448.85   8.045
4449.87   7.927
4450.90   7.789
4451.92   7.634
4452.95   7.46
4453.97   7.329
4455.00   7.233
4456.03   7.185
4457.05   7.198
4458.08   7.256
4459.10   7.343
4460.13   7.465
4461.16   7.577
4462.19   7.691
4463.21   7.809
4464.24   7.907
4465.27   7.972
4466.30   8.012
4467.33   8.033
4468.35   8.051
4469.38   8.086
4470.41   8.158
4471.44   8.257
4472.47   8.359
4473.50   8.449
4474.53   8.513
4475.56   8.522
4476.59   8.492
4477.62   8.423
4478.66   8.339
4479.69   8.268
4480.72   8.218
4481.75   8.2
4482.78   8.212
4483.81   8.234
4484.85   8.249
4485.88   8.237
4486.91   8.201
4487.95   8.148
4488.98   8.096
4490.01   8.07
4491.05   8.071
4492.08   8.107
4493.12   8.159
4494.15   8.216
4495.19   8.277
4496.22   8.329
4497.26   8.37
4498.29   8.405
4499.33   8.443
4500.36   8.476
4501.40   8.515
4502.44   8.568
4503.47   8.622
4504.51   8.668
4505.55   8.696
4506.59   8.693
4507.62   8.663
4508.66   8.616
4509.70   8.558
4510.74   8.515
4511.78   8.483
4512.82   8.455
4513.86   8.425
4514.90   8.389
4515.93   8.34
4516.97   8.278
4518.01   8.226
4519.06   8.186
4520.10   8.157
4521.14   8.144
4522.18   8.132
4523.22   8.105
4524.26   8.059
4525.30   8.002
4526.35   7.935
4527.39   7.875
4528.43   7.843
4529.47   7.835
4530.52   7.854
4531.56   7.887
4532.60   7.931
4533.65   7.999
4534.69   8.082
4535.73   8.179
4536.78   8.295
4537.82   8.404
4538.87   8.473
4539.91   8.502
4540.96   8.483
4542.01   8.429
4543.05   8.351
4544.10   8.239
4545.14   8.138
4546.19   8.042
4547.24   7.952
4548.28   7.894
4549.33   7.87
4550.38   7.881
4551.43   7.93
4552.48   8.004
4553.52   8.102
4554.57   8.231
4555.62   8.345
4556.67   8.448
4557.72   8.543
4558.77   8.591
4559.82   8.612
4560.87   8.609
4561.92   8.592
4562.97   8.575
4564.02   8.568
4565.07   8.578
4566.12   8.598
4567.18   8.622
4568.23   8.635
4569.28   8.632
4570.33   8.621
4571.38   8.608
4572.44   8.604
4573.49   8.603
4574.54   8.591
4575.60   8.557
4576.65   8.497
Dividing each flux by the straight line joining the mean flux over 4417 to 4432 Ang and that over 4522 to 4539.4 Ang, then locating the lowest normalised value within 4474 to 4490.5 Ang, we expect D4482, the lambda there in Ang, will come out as 4490.01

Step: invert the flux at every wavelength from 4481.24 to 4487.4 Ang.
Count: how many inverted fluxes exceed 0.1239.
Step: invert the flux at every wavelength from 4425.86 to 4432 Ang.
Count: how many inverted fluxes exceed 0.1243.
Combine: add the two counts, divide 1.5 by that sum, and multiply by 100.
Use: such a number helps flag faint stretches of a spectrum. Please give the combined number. 25.0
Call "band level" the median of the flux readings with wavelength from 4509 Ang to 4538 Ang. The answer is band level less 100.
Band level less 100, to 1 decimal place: -91.8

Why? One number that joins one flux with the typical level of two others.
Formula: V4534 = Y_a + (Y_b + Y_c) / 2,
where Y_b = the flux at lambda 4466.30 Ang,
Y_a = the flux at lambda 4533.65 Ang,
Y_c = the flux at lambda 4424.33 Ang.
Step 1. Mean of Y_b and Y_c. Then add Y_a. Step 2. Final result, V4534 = 16.0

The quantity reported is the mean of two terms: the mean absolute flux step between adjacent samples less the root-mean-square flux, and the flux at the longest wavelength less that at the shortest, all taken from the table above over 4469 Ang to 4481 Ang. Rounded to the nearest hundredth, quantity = -4.07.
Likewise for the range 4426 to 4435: -4.02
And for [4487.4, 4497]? -3.97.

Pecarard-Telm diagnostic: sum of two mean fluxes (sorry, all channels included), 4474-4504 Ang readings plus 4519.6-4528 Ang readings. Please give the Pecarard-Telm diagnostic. 16.4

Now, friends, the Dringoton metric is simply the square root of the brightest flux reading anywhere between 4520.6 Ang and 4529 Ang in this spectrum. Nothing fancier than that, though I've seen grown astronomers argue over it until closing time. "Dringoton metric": 2.85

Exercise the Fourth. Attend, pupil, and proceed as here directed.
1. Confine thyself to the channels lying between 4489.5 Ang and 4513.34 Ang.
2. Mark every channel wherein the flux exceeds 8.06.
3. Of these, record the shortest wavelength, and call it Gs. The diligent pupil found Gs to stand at 4490.01 Ang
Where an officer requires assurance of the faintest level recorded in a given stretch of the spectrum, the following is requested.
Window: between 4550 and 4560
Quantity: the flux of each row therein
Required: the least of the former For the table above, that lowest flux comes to 7.881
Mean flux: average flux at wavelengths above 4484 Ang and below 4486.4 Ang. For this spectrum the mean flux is 8.24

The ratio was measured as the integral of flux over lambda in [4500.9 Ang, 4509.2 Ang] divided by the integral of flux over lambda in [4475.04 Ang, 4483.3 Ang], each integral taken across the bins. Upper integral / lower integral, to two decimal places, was 1.04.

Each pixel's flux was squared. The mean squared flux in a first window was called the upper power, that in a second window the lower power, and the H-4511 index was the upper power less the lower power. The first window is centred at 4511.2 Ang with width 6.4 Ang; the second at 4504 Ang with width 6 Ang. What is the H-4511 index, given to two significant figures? -2.0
